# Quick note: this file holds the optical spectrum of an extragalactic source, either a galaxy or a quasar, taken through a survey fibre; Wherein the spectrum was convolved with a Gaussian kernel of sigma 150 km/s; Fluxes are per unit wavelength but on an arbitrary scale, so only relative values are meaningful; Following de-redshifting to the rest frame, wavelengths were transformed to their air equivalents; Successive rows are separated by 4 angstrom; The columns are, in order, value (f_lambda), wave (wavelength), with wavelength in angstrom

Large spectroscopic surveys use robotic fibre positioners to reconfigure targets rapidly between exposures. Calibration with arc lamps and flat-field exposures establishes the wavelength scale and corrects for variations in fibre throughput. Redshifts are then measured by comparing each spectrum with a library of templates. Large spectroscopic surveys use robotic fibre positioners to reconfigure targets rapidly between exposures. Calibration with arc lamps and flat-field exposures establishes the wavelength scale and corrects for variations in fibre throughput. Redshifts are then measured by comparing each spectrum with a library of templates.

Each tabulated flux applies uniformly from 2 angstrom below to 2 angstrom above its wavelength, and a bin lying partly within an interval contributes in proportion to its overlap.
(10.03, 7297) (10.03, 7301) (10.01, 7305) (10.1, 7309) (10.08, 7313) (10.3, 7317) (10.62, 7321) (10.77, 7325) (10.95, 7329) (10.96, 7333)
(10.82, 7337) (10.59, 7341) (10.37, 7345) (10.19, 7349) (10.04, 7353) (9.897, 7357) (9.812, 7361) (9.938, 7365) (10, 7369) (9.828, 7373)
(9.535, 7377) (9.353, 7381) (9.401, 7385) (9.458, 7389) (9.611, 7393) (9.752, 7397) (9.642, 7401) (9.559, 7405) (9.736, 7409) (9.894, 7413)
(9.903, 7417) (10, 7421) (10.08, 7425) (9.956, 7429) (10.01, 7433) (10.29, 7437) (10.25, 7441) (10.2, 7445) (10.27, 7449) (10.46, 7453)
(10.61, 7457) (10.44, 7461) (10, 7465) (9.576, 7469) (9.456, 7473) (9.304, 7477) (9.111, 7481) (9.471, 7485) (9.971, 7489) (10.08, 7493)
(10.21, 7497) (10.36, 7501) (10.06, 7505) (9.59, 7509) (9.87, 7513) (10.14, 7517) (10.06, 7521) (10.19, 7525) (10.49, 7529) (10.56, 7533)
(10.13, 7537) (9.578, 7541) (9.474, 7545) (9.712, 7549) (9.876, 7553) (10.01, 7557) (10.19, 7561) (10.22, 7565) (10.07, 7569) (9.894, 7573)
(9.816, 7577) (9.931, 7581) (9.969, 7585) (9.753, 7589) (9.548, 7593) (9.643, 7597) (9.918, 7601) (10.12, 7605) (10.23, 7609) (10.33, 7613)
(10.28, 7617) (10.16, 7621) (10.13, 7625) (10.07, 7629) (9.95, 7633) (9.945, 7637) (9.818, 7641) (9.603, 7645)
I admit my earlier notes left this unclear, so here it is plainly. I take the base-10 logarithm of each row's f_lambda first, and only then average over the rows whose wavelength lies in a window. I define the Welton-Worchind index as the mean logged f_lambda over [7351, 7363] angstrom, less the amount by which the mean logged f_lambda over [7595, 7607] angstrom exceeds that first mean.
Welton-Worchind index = 1.00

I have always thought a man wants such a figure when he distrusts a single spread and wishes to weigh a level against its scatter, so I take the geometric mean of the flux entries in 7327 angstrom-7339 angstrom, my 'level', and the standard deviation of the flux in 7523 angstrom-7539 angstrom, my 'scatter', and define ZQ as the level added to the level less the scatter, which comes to 21.6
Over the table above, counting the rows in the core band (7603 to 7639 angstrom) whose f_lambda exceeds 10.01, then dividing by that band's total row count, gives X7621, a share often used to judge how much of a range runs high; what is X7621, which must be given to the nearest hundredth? 0.78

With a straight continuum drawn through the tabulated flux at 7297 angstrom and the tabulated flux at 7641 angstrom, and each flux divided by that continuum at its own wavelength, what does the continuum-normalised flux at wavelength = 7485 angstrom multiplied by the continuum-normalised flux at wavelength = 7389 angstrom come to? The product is 0.91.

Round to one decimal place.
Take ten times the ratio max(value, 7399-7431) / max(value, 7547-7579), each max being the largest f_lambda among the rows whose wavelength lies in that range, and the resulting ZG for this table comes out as 9.9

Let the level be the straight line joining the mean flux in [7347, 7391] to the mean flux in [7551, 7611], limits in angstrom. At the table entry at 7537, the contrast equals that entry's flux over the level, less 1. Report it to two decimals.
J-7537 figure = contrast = 0.02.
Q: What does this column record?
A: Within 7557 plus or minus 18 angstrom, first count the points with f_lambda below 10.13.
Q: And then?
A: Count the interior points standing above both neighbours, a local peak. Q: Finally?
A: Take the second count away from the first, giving 6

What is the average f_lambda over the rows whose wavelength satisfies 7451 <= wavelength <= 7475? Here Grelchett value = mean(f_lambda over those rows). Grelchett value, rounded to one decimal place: 10.1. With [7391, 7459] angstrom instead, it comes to 10.0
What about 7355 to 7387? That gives 9.7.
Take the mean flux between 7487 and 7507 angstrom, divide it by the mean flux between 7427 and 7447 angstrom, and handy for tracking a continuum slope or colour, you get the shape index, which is 1.00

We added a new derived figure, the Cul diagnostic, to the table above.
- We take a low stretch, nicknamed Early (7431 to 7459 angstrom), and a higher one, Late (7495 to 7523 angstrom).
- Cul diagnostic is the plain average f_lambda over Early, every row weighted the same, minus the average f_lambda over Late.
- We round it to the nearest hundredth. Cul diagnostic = 0.26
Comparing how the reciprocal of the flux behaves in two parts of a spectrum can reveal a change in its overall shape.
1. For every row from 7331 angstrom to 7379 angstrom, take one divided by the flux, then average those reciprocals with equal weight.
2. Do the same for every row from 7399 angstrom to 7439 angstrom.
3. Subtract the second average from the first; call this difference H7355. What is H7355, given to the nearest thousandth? -0.002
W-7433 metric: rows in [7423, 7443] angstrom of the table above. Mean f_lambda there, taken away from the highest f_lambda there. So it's 0.17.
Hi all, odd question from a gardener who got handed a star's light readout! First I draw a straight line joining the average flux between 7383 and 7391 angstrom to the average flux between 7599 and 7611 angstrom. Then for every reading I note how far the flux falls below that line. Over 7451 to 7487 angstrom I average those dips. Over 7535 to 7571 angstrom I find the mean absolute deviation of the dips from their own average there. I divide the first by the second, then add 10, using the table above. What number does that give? 9.3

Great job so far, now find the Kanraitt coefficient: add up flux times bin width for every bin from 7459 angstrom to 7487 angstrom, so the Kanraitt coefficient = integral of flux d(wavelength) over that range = 269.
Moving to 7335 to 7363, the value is 287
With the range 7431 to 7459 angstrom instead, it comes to 288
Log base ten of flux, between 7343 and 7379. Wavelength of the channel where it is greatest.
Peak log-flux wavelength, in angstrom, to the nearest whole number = 7345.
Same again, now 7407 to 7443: 7437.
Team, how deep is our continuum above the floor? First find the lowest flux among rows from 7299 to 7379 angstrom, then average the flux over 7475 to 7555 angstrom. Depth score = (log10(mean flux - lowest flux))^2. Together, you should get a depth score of 0.18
